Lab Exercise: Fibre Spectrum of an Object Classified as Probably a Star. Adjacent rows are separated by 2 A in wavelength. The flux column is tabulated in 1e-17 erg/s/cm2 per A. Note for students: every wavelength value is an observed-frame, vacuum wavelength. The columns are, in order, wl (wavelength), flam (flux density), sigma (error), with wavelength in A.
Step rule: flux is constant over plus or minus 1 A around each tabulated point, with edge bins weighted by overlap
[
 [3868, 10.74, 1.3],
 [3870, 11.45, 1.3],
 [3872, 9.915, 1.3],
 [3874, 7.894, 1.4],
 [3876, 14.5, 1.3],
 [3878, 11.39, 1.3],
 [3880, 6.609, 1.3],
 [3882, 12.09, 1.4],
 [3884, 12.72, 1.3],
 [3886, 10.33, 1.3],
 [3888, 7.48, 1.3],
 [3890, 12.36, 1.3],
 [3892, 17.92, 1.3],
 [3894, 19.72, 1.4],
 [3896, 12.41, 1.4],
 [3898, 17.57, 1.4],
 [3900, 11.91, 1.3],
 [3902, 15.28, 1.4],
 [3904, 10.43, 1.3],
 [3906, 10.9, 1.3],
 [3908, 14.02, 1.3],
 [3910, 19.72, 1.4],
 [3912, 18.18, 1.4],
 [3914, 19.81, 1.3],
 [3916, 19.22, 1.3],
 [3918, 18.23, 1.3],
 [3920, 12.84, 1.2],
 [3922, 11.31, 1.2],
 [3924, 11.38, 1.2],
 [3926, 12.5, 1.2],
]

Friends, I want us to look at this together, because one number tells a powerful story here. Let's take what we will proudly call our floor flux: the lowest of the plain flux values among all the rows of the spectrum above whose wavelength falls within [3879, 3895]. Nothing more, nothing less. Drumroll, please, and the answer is 6.609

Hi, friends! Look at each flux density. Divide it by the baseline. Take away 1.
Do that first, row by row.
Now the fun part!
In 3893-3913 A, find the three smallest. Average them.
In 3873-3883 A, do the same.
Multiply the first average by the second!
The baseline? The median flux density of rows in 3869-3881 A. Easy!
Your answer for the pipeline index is -0.01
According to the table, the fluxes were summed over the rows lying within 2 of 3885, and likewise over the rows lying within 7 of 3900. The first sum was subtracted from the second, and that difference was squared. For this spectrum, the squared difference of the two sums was 5651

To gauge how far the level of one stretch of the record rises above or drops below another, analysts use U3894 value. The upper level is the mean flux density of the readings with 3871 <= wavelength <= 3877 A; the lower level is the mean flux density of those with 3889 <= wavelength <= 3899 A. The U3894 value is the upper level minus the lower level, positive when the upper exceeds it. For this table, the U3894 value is -5.2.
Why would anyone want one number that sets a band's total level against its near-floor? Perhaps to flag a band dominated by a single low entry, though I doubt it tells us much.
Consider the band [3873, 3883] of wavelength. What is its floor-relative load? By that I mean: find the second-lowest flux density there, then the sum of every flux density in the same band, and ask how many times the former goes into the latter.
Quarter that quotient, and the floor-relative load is 1.66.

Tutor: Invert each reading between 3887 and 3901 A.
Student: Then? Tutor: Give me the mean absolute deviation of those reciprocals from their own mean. 0.0197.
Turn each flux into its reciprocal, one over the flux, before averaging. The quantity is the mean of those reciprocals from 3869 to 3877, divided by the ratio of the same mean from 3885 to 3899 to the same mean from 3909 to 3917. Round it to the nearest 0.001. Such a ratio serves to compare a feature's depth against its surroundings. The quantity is 0.063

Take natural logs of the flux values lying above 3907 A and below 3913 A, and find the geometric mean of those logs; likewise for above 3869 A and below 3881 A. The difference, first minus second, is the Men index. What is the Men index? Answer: 0.6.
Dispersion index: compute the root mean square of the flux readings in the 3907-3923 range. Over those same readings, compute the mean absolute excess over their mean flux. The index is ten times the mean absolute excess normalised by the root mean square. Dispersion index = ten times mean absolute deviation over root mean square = 1.74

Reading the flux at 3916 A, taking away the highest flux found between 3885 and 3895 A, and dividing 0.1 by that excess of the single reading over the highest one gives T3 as -0.20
